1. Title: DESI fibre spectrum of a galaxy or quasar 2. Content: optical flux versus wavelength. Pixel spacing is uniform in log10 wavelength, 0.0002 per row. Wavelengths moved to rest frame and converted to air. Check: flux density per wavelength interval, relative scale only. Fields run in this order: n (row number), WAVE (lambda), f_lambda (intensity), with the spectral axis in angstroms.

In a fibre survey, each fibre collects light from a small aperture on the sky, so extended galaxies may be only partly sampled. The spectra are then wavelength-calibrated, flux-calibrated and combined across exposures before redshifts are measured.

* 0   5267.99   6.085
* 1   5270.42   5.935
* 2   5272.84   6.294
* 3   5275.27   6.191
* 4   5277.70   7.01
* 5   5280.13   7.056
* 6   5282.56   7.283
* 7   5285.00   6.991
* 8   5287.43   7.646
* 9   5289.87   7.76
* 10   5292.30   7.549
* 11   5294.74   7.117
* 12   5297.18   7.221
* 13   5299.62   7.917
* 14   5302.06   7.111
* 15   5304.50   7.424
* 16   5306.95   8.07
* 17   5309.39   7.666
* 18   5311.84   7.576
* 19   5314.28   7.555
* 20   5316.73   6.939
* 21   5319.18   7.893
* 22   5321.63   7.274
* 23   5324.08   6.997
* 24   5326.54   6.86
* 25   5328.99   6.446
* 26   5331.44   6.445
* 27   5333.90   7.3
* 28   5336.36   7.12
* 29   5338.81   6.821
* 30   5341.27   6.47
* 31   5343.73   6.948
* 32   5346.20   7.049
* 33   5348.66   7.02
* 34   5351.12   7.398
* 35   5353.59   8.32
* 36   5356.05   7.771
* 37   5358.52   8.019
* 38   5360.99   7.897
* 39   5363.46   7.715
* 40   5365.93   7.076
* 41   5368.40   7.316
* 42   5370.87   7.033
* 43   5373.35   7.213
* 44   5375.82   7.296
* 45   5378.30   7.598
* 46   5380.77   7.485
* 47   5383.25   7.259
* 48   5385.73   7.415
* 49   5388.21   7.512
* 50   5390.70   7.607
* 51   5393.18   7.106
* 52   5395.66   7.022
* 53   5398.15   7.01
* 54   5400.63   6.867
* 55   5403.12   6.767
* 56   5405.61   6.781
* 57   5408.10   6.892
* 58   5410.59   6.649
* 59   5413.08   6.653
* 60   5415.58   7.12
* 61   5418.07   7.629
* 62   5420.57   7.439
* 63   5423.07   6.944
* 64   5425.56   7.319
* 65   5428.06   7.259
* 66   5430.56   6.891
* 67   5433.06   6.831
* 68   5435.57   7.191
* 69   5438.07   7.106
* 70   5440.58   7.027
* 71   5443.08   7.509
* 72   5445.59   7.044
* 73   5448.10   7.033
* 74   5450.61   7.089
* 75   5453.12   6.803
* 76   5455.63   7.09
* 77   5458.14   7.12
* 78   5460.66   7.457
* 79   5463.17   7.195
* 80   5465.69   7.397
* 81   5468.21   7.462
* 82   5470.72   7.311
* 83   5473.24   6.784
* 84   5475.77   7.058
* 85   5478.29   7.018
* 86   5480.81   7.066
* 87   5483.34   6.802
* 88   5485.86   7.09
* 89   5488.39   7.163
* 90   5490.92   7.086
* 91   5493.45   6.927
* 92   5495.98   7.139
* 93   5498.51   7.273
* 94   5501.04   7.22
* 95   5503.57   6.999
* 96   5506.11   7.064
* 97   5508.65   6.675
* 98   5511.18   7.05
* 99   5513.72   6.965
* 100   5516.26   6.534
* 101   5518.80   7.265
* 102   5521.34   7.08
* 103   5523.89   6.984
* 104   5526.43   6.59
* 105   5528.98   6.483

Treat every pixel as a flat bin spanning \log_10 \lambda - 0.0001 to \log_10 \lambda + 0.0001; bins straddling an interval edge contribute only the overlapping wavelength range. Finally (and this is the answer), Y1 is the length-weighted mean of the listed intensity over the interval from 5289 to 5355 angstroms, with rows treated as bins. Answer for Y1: 7.27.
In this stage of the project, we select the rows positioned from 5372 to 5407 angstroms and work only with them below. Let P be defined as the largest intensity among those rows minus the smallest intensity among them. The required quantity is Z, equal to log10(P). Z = -0.08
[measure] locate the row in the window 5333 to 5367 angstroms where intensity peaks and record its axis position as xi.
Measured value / 5353.59 angstroms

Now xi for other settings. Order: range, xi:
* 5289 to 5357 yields 5353.59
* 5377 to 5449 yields 5418.07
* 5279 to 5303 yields 5299.62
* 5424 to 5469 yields 5443.08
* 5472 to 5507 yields 5498.51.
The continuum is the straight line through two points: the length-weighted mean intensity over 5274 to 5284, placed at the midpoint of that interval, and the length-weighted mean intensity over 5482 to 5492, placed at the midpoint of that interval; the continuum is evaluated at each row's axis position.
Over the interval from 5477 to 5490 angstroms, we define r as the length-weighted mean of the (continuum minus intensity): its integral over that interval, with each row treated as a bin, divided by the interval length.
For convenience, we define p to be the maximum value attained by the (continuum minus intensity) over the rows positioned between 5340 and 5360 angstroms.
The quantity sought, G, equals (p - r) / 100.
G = 0.005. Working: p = 0.46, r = 0.00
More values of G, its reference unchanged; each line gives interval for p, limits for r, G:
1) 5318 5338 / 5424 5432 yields 0.006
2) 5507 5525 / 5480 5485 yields 0.004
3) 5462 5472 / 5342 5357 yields 0.003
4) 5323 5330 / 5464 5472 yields 0.008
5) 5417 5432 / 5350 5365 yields 0.010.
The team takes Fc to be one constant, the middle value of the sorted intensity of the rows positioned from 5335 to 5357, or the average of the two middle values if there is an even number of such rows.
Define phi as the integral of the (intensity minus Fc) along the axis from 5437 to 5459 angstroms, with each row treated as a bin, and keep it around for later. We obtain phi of 0.9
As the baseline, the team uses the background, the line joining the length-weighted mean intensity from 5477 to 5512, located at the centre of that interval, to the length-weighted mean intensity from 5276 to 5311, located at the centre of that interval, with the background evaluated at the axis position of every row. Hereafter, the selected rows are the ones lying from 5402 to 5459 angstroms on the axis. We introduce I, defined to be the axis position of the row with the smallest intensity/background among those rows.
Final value 5410.59 angstroms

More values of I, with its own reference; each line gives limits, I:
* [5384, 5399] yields 5398.15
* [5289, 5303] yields 5294.74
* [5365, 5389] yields 5370.87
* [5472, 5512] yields 5508.65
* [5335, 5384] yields 5341.27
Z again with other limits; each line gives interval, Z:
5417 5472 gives -0.08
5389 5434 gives -0.01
